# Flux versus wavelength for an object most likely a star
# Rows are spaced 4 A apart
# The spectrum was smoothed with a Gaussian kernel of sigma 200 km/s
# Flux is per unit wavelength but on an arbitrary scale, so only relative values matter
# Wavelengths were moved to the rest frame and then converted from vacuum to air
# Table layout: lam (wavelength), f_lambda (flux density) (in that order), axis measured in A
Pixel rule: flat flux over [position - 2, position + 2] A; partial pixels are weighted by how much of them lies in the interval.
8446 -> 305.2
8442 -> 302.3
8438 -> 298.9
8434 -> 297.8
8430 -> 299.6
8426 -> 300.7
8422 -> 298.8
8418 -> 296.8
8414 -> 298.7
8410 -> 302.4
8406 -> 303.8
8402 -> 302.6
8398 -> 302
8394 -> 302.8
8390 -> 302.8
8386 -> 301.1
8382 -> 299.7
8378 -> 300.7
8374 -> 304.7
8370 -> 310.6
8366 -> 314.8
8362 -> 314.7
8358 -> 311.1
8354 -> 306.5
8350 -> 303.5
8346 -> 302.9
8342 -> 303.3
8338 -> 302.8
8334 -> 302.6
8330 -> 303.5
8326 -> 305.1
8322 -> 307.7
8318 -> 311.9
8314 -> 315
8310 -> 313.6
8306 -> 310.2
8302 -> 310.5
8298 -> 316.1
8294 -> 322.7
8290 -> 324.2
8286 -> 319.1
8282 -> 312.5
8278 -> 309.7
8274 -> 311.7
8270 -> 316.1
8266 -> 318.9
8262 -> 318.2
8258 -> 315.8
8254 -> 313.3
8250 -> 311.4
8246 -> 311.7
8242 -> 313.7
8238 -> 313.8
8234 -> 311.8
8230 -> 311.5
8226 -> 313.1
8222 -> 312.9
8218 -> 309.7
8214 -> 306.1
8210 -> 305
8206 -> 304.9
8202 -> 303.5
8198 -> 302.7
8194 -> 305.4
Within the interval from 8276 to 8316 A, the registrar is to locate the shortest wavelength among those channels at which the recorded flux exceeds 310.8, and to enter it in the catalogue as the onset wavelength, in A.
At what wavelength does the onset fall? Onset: 8282 A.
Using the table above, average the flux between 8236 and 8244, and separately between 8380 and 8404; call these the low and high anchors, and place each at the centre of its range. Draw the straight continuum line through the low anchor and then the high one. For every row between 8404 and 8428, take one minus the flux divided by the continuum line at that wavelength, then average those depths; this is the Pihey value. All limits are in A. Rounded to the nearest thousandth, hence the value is -0.001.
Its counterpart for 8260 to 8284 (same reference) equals -0.011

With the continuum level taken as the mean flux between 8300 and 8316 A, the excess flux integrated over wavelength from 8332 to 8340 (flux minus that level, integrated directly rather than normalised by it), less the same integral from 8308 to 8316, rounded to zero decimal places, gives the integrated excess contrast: -93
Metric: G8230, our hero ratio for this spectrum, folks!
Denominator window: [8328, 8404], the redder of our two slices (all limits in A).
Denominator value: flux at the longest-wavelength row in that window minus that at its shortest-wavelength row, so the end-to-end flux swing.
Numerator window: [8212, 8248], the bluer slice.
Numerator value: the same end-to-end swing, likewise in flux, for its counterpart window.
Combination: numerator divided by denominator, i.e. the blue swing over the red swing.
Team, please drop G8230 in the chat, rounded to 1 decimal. -6.2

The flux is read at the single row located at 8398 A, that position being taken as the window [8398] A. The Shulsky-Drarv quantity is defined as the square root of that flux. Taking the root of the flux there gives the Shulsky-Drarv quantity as 17.4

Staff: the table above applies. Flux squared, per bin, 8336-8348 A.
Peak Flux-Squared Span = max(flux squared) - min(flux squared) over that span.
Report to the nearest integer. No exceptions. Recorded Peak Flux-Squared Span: 303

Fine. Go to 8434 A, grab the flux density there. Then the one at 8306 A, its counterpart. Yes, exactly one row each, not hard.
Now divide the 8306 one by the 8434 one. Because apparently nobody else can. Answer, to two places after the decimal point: 1.04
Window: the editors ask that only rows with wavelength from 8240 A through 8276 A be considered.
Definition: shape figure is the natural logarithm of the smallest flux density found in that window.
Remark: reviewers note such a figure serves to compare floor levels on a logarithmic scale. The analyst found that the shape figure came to 5.74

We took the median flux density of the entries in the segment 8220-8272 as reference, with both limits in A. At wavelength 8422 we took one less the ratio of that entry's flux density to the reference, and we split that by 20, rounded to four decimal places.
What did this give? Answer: 0.0023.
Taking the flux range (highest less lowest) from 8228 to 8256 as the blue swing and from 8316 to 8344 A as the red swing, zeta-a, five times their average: 29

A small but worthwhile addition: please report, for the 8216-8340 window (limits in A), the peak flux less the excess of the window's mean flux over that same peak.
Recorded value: 336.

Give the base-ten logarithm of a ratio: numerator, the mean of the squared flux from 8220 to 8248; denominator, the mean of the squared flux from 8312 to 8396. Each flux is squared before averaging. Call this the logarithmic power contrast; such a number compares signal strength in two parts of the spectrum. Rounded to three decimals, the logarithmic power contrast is 0.018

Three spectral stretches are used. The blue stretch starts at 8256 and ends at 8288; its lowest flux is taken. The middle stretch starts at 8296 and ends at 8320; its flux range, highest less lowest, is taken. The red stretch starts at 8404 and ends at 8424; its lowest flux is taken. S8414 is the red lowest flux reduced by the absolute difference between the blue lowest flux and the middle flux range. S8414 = -7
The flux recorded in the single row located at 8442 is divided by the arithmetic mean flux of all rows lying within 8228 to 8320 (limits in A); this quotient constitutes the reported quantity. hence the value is 0.96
